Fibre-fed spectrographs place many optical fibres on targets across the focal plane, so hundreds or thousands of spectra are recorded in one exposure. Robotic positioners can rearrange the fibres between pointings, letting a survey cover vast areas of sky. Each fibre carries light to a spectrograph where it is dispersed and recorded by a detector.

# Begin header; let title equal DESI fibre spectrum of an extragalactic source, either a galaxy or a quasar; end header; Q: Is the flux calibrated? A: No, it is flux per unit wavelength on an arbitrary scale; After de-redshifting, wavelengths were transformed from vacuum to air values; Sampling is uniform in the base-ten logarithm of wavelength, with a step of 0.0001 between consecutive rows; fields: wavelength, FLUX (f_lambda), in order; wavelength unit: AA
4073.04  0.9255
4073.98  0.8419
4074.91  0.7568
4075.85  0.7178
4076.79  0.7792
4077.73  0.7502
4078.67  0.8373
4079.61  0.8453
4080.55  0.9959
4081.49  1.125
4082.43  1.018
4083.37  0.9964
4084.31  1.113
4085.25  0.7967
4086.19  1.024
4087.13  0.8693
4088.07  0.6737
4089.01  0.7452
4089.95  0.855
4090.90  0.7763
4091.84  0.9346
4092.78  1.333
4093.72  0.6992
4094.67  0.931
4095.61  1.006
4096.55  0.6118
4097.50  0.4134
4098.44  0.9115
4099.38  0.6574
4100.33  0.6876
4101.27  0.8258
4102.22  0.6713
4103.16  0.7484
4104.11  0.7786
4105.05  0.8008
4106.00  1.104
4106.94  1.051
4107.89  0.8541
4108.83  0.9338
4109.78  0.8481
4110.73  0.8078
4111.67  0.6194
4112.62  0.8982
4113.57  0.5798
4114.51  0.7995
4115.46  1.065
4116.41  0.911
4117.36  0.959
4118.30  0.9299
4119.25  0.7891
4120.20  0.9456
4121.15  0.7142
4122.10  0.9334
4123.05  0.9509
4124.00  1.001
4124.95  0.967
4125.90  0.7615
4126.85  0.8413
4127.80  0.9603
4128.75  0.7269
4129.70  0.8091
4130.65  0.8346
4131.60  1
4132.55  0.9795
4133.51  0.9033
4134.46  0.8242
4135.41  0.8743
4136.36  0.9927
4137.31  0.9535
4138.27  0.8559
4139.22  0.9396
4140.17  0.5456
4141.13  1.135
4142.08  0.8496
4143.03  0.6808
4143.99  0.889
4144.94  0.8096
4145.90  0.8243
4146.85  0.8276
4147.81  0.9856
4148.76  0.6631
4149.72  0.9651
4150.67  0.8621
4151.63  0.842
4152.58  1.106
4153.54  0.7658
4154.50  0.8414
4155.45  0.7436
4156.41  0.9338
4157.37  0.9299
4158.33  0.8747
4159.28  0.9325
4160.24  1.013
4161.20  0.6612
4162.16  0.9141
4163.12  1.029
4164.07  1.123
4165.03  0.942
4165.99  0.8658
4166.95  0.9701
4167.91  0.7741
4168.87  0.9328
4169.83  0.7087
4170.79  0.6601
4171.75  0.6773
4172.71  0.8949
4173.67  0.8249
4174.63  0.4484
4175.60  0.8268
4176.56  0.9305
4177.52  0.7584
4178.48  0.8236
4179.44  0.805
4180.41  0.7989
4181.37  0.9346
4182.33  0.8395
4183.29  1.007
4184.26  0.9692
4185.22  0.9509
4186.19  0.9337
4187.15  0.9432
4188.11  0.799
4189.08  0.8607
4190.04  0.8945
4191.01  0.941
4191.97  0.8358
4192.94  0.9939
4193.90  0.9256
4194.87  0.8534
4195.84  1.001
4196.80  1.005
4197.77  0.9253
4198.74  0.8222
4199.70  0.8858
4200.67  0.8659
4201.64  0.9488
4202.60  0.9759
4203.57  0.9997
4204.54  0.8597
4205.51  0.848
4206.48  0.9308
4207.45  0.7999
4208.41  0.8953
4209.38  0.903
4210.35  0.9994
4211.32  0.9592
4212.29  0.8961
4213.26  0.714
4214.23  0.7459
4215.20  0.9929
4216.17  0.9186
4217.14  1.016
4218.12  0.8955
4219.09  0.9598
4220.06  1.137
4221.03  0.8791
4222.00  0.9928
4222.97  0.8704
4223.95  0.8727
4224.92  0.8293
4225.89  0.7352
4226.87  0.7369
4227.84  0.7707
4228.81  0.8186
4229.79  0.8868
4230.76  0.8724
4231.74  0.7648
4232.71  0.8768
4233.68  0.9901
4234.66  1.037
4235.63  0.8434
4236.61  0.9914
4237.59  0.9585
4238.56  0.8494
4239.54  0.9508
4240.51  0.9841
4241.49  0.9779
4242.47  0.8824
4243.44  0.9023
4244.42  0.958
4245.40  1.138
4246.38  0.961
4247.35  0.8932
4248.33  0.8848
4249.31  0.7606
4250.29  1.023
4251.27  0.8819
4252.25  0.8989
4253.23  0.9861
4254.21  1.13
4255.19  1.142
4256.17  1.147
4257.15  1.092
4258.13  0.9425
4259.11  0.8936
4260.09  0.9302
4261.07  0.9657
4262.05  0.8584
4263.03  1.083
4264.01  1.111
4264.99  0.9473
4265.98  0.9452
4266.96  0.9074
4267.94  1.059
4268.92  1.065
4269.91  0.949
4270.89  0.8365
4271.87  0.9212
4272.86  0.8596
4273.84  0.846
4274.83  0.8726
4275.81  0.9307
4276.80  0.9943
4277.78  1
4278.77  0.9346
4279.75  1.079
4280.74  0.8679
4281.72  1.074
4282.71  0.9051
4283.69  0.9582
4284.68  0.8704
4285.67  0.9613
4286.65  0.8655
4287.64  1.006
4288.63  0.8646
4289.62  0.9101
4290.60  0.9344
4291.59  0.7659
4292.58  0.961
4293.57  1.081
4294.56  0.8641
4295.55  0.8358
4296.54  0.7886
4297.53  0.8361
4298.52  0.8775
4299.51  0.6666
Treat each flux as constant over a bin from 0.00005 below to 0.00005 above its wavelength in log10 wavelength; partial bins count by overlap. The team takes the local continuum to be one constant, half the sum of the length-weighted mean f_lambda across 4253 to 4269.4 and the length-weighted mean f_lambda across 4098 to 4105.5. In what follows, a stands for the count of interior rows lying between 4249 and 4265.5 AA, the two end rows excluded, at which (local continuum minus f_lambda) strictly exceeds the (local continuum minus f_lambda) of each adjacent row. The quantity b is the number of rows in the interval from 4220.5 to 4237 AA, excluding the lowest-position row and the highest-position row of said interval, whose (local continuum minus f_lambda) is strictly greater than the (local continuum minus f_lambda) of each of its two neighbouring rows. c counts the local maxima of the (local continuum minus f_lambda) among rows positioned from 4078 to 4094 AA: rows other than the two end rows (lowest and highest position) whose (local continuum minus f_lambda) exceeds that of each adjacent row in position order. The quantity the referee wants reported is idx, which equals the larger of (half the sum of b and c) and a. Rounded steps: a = 3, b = 4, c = 4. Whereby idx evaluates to 4.0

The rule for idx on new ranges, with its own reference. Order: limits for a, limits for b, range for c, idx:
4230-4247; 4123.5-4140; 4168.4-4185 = 4.5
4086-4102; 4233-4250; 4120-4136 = 5.0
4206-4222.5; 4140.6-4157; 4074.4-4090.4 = 5.5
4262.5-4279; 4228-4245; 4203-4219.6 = 4.5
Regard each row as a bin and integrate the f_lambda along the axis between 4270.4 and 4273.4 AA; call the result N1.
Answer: 2.62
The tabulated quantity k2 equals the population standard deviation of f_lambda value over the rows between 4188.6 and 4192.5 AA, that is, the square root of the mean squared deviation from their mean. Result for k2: 0.04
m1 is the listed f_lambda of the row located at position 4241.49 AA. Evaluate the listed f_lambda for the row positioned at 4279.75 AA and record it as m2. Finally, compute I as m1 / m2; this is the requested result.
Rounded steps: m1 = 0.9779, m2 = 1.079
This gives 0.91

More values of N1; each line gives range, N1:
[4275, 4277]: 1.89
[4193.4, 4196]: 2.38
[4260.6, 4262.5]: 1.74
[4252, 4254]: 1.95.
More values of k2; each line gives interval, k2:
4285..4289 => 0.06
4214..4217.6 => 0.11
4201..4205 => 0.05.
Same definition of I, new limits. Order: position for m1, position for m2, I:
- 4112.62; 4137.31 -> 0.94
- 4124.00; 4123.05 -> 1.05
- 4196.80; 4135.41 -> 1.15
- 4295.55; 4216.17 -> 0.91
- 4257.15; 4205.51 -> 1.29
